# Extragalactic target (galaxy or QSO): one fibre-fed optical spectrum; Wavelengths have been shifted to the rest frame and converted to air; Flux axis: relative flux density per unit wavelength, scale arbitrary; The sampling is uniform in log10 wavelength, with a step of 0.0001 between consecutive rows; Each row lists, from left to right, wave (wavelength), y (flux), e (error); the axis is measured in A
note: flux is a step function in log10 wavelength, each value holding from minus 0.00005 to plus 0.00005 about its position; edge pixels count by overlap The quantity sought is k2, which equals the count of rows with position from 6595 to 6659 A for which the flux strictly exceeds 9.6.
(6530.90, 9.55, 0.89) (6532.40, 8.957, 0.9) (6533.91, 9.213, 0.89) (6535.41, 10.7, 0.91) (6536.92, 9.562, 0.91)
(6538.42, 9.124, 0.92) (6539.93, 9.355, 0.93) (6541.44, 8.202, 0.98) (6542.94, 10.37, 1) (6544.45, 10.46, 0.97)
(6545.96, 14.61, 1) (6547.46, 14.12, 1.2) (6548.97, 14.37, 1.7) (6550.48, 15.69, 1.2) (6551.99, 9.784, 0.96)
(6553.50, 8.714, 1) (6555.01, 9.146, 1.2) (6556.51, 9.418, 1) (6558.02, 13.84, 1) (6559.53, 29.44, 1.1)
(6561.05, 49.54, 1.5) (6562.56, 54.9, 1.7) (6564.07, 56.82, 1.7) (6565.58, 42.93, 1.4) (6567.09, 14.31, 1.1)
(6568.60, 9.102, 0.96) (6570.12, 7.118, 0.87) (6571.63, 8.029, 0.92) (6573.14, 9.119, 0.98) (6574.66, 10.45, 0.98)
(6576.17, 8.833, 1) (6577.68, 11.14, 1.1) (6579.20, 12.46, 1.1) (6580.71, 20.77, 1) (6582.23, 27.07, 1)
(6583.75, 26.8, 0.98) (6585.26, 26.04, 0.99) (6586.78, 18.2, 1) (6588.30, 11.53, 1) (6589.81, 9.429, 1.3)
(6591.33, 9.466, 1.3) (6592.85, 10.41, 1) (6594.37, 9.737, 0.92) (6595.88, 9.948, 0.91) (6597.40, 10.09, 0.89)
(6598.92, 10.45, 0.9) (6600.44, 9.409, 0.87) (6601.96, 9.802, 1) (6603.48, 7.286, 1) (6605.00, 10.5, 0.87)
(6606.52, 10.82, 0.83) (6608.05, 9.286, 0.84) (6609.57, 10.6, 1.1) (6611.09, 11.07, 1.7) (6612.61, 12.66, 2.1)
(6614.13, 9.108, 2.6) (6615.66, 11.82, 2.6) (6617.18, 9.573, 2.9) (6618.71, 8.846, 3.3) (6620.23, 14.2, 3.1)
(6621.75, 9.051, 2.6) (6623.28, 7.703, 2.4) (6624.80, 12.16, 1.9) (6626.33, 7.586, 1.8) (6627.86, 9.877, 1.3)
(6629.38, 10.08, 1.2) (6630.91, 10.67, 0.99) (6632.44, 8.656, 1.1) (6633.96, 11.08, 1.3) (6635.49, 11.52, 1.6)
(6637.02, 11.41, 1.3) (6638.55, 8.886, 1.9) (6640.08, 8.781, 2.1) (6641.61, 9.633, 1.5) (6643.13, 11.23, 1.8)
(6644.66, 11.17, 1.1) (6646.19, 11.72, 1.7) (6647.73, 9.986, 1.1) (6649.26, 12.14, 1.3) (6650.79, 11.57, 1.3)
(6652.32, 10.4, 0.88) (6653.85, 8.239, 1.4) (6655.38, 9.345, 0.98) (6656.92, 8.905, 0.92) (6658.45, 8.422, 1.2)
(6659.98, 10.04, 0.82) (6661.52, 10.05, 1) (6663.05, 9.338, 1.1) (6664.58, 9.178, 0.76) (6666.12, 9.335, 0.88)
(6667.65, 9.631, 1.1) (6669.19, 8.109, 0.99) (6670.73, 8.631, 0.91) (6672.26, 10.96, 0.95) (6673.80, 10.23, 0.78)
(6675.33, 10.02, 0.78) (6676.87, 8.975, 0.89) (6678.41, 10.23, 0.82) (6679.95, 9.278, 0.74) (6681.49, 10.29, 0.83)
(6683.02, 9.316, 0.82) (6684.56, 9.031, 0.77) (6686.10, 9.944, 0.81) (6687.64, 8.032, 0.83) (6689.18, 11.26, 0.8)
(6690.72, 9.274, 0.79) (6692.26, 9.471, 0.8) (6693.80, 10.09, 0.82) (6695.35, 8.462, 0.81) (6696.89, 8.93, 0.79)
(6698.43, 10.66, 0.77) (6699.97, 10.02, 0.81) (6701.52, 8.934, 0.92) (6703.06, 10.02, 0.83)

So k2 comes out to 26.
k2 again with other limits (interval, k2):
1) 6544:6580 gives 16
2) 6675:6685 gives 3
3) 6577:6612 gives 18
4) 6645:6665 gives 7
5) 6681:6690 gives 3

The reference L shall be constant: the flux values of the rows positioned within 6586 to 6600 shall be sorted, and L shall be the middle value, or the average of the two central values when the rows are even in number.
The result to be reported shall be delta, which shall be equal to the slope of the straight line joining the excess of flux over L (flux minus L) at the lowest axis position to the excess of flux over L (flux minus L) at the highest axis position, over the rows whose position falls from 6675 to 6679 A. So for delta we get 0.1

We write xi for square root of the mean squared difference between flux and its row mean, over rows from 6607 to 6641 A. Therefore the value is 2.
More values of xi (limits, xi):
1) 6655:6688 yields 1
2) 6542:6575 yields 16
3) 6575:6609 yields 6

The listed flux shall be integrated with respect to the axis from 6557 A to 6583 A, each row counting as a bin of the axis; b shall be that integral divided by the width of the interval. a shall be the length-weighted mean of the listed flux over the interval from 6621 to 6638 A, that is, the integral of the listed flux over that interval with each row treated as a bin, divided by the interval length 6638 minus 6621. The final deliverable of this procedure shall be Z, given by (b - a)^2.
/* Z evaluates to 158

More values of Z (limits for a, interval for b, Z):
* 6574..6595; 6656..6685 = 33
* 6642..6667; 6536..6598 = 43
